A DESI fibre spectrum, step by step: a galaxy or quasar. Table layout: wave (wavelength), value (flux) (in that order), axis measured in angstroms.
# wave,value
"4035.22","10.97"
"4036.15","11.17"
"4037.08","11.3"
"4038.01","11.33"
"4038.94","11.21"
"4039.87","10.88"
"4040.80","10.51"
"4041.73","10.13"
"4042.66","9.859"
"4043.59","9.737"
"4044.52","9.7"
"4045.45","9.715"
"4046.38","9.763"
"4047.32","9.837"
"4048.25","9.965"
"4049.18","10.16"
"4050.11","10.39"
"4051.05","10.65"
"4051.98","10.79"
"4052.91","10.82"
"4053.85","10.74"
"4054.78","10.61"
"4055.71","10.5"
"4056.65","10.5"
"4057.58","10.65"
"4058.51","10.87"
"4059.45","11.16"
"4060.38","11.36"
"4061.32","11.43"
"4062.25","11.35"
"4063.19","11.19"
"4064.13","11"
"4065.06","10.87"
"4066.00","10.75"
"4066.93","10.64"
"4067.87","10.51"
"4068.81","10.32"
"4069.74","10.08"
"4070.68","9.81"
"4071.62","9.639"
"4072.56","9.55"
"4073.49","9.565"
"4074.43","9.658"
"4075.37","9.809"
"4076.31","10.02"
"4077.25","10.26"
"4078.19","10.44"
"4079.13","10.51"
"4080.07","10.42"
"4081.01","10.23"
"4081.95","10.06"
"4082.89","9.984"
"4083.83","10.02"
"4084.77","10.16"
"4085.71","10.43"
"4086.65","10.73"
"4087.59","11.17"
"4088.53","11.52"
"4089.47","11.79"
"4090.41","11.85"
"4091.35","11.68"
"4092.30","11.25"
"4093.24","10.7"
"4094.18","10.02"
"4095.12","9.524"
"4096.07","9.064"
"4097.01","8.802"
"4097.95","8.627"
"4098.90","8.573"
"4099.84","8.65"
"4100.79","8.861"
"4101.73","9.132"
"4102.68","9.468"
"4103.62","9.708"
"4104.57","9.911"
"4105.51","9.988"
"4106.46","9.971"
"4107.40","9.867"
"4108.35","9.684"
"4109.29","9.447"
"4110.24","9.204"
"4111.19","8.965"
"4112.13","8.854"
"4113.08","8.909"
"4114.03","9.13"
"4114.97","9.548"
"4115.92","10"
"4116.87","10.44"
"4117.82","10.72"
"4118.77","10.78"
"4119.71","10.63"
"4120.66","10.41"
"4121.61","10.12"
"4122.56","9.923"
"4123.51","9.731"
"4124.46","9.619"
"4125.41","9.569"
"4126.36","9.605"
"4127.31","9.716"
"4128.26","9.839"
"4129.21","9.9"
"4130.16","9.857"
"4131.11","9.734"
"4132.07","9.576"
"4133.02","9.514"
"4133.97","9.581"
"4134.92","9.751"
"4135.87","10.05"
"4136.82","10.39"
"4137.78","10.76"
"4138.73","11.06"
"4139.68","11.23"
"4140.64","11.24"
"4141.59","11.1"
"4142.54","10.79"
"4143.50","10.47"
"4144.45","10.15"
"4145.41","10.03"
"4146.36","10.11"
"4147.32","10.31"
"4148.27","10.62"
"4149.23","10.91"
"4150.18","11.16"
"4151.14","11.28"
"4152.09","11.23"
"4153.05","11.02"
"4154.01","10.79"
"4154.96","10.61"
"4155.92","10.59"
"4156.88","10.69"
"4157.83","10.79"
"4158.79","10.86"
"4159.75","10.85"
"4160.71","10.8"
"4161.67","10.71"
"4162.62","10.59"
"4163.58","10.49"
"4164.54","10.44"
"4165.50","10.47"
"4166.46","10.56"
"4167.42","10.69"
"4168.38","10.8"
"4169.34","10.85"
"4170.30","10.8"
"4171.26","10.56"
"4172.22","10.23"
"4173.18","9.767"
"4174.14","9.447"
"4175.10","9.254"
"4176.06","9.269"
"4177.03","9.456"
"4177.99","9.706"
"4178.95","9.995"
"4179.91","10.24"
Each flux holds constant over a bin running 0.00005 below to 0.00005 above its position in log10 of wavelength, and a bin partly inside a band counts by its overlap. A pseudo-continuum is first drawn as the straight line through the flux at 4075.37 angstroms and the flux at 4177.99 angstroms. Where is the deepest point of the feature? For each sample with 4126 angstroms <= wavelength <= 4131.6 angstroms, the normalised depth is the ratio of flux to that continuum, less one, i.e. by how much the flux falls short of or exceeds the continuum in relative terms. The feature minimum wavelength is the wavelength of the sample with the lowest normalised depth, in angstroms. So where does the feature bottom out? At 4126.36 angstroms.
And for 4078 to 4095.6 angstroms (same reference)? 4095.12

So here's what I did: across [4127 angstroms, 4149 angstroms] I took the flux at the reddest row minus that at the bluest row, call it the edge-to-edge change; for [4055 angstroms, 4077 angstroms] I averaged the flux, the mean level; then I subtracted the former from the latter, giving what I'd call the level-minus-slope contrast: 9.6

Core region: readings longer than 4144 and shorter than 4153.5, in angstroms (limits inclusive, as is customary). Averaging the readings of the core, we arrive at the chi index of 10.7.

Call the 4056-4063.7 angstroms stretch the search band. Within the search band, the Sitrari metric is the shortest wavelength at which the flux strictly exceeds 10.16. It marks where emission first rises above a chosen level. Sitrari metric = 4056.65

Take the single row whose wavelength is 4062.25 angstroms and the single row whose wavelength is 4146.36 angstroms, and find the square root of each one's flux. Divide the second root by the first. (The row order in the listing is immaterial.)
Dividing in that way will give 0.94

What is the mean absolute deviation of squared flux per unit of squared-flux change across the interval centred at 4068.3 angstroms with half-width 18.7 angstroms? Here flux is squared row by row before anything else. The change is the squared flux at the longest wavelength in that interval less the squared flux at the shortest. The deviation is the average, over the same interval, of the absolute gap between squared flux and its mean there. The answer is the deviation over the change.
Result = 1.2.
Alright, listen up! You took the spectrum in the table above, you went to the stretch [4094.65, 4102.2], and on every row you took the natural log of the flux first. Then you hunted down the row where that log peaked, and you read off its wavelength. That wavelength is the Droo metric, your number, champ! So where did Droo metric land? 4095.12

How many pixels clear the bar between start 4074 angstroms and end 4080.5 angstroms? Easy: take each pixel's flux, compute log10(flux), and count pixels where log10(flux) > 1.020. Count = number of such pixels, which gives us 1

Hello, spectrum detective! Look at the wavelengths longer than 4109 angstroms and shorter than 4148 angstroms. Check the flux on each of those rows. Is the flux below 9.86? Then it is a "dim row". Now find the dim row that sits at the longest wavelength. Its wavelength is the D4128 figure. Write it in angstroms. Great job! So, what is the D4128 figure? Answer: 4134.92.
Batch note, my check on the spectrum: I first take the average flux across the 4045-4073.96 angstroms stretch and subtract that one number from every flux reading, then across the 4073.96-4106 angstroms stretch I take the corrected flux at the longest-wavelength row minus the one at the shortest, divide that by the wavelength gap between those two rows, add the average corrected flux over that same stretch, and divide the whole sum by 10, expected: -0.039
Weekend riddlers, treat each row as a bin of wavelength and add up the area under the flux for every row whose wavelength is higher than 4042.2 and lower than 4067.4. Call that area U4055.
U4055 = 266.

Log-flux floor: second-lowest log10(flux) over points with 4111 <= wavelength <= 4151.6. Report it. 0.95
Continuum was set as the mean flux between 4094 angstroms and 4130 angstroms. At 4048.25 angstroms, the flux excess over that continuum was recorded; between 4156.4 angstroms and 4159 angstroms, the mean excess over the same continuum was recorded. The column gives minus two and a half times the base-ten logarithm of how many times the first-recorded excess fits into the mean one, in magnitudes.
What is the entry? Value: -1.3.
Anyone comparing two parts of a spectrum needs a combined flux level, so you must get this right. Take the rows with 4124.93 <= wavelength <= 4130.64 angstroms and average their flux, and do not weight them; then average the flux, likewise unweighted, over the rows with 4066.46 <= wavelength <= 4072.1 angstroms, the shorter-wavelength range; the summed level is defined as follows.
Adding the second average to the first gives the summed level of 19.9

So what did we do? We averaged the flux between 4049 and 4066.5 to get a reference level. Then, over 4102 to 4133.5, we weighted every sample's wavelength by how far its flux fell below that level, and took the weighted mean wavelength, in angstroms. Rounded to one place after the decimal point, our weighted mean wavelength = 4117.3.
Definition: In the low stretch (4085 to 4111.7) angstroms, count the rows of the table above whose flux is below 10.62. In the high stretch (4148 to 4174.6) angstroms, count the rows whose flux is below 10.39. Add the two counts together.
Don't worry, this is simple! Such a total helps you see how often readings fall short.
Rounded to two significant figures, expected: 23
